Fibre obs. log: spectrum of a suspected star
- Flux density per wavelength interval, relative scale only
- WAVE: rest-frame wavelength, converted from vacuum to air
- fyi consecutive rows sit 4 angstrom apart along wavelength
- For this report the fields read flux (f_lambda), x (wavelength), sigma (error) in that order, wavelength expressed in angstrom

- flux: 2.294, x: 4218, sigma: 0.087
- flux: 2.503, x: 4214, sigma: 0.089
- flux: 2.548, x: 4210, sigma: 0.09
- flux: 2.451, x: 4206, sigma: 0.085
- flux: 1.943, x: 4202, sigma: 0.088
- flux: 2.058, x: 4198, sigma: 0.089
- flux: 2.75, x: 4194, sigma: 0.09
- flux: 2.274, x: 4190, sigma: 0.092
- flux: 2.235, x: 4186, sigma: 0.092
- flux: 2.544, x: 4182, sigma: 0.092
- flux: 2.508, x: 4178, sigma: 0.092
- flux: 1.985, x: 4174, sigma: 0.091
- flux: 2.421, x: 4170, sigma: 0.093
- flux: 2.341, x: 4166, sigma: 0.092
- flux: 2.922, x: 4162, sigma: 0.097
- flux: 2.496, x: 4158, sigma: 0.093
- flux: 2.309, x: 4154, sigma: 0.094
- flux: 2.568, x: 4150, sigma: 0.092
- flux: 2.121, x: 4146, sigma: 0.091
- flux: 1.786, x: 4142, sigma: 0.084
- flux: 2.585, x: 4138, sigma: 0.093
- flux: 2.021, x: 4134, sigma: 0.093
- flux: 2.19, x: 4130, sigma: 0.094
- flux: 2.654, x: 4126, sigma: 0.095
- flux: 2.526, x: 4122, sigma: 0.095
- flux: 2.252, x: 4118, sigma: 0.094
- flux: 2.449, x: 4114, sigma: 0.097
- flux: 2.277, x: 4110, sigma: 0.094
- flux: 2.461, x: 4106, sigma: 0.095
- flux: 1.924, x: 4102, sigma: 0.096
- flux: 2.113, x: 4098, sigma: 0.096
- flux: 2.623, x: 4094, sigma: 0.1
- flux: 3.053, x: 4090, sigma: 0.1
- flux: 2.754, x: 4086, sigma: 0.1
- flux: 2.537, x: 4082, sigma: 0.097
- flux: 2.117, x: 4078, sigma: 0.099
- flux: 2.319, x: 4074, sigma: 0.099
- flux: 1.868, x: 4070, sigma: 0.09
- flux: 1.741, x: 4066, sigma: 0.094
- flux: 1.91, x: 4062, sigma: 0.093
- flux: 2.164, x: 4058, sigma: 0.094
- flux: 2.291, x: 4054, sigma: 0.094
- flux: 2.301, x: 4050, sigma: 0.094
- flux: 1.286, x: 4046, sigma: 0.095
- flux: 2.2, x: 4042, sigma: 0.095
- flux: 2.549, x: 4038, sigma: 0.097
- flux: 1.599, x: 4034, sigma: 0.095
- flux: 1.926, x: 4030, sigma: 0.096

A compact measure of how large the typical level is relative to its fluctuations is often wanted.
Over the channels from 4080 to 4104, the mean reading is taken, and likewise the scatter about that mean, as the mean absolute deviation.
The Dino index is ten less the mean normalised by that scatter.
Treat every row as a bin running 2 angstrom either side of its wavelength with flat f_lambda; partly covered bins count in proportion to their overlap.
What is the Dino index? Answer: 2.2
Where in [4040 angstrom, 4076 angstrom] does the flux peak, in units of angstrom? 4074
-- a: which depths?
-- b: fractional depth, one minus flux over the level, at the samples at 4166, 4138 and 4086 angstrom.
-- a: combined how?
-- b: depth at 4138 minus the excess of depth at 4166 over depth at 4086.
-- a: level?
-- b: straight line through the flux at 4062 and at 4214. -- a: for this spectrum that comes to -0.54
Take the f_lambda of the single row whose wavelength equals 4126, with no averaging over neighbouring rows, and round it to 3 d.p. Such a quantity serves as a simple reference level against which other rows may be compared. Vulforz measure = 2.654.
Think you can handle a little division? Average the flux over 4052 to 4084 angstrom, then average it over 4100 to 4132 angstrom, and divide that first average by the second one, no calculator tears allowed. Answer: 0.90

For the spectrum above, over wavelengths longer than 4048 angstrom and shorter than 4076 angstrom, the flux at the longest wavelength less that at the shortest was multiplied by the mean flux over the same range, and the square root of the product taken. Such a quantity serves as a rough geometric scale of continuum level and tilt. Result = 0.19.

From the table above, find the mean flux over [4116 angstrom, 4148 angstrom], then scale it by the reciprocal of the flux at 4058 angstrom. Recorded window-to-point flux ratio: 1.05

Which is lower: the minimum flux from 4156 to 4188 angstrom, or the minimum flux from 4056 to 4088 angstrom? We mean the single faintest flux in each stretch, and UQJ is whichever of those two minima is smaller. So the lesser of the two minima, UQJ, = 1.74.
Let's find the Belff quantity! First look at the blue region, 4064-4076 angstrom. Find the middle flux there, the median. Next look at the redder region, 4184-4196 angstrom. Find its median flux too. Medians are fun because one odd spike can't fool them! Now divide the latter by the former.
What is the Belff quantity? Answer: 1.22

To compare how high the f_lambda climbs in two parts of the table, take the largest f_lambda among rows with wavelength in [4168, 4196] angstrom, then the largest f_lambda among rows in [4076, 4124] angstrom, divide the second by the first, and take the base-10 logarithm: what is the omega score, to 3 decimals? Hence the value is 0.045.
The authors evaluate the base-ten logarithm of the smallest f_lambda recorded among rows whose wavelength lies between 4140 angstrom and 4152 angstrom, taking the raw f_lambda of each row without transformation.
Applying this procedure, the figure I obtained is 0.25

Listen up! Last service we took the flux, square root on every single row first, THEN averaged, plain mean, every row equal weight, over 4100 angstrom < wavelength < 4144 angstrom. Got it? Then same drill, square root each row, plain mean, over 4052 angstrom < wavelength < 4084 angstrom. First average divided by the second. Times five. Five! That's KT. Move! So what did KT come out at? 5.19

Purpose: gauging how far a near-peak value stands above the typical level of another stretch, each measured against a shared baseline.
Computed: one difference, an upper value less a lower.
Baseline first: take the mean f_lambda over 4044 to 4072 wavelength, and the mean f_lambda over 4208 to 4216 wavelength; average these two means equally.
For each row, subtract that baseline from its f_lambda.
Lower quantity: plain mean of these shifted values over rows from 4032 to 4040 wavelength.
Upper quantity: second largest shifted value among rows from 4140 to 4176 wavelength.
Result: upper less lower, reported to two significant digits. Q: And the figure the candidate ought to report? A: 0.49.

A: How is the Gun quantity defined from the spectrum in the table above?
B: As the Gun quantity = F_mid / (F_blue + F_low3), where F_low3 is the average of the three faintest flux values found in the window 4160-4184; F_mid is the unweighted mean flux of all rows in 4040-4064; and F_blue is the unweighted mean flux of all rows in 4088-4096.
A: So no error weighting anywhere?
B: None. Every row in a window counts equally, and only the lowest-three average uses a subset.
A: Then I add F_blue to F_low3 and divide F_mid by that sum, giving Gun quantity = 0.40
